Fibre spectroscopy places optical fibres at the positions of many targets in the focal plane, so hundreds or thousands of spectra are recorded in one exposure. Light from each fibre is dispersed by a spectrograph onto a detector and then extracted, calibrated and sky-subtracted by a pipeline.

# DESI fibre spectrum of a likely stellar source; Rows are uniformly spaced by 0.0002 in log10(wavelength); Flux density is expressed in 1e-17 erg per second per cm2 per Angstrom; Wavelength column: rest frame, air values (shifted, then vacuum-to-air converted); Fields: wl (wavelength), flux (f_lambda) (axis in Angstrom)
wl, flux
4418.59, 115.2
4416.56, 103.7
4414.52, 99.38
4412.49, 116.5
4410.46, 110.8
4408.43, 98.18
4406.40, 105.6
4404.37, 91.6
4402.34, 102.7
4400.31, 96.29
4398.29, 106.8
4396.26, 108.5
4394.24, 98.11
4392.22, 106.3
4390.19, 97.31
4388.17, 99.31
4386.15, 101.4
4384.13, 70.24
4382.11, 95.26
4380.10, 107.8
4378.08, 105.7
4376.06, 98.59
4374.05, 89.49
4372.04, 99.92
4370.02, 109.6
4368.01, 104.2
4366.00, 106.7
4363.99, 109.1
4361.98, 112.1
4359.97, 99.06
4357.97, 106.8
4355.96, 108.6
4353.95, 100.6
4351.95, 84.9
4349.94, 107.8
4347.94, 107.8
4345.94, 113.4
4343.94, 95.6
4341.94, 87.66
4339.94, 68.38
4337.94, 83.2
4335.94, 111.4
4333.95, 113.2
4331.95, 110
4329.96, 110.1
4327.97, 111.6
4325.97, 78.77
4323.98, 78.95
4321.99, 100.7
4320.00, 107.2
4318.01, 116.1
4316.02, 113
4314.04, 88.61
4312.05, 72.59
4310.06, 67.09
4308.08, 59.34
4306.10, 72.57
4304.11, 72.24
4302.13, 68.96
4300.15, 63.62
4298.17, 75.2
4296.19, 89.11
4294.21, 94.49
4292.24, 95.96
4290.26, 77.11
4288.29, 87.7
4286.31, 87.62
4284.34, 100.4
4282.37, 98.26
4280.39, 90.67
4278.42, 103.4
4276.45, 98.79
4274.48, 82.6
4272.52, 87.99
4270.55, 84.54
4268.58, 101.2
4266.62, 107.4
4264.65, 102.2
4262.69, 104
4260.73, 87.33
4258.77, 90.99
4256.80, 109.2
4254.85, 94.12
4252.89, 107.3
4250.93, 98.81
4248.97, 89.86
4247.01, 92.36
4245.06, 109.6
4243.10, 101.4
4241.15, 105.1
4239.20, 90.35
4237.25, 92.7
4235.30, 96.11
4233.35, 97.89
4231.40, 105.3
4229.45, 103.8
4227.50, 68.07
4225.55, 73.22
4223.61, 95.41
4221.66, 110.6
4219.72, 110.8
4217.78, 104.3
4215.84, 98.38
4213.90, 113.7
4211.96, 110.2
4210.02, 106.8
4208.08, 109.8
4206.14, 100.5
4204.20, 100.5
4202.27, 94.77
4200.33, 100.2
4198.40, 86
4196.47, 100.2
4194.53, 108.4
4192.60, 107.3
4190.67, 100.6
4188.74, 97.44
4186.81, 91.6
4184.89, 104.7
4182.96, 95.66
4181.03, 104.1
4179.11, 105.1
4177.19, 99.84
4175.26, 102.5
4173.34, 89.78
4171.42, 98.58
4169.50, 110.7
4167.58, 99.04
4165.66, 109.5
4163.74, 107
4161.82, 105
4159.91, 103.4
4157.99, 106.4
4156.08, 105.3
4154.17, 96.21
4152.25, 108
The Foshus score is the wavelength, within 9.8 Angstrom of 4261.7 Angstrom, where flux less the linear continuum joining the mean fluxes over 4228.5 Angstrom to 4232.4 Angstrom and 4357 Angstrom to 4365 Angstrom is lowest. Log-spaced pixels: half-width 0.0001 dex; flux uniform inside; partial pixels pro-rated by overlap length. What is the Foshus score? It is 4270.55 Angstrom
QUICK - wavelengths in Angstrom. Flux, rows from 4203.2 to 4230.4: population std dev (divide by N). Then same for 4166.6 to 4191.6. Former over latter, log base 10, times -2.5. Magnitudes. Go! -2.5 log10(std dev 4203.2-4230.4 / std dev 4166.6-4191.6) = -1.0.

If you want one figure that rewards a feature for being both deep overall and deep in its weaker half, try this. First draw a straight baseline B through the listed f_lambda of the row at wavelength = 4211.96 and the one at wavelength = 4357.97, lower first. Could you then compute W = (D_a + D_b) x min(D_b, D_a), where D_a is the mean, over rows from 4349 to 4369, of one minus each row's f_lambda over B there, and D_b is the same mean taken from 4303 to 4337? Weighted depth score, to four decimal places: 0.0042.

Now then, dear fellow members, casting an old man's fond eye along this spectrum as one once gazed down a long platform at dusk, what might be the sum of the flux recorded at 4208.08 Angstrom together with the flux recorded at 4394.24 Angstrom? 208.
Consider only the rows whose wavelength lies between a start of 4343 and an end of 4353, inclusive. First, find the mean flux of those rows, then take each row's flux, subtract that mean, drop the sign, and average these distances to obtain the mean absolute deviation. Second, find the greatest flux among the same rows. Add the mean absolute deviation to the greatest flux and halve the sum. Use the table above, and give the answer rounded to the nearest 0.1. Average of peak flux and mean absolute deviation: 61.4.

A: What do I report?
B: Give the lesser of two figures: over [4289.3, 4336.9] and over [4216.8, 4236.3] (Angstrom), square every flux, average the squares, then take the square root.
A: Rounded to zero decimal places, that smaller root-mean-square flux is 91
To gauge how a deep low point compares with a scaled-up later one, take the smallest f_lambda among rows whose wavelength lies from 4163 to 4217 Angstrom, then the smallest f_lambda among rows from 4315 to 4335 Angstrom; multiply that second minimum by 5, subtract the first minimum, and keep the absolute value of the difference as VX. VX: 308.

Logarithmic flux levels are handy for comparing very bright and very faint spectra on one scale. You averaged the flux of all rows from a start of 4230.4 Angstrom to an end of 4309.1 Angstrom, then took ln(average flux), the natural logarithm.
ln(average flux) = 4.52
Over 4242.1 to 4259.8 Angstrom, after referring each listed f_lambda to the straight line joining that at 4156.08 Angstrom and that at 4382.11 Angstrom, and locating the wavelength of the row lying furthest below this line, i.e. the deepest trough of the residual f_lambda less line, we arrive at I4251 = 4248.97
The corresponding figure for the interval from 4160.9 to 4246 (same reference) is 4227.50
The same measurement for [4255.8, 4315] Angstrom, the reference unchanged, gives 4308.08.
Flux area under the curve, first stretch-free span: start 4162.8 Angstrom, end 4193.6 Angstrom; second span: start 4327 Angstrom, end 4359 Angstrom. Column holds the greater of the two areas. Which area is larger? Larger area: 3242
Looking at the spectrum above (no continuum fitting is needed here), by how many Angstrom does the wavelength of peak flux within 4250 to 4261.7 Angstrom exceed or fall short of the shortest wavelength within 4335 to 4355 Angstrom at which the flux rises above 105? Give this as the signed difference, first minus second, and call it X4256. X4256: -79.1 Angstrom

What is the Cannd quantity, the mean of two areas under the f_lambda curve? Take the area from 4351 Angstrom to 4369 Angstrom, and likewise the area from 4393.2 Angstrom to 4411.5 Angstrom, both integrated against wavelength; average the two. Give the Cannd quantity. 1867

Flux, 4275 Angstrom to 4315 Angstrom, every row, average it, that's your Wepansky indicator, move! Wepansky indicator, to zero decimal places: 83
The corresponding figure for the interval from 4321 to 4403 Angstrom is 100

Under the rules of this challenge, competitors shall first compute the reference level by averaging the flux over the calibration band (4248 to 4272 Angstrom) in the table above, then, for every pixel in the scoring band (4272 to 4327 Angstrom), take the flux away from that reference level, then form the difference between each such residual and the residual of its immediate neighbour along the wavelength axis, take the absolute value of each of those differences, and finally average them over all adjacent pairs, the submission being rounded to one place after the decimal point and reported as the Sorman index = 8.9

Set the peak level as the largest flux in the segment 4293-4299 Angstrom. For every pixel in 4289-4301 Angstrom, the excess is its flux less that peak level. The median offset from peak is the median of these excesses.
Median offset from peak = -11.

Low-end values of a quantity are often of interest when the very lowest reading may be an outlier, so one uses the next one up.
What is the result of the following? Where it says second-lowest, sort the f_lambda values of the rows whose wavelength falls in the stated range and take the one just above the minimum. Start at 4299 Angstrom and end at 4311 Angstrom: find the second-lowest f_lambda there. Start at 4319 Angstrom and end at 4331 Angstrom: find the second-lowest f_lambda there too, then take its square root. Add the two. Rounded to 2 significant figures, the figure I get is 73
